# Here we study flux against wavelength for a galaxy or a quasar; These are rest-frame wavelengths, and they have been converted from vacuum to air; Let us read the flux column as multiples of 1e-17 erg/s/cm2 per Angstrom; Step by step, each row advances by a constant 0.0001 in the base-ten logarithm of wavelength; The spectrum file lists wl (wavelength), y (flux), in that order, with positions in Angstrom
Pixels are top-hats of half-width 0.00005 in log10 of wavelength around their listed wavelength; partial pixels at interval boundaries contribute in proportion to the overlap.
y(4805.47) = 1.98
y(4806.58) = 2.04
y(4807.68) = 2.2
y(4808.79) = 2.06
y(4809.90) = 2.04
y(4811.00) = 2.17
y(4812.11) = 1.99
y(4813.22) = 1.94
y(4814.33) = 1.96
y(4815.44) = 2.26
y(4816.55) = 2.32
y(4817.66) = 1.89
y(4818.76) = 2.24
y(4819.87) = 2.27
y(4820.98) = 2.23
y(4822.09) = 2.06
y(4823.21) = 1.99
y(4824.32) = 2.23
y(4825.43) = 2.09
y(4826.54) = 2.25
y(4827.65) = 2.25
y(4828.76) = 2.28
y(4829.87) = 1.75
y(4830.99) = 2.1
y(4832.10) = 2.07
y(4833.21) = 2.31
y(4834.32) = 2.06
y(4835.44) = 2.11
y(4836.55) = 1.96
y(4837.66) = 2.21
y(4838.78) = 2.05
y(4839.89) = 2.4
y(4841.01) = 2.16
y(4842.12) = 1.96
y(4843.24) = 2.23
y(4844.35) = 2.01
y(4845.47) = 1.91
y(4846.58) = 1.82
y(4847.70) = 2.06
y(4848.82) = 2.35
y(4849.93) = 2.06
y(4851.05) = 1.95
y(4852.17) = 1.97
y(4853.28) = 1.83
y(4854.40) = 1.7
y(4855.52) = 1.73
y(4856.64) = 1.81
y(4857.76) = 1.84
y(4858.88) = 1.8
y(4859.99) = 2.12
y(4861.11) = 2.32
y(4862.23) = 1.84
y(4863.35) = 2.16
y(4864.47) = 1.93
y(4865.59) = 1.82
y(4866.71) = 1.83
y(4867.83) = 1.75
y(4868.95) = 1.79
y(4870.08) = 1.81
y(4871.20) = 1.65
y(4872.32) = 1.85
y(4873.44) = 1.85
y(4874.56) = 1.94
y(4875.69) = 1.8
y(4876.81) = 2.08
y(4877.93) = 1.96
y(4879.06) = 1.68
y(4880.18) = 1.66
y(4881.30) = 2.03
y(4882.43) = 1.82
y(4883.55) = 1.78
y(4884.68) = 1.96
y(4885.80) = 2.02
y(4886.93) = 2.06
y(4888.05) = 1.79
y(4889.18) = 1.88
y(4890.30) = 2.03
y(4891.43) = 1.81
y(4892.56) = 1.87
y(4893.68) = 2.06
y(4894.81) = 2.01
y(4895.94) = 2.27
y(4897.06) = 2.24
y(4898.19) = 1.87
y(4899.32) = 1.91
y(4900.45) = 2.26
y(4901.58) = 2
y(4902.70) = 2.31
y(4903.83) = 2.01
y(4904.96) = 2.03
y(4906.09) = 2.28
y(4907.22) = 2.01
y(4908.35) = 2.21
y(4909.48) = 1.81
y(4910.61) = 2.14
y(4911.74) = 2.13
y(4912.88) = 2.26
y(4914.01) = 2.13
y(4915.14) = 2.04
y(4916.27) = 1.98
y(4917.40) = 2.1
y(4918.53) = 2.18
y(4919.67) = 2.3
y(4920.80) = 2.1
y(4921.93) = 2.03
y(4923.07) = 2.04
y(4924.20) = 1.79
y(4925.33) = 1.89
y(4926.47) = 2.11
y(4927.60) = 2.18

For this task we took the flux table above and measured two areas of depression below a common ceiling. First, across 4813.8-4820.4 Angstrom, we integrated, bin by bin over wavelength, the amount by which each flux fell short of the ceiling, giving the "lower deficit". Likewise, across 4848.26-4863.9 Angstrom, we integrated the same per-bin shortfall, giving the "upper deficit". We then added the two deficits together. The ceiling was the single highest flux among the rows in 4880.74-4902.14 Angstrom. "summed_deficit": 5.6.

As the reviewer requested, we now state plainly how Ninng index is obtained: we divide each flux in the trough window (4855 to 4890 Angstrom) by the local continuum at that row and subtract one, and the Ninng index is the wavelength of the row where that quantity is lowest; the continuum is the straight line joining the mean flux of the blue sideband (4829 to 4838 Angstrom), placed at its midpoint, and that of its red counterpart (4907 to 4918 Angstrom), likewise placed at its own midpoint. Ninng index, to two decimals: 4871.20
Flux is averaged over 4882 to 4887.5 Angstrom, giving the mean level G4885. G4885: 1.93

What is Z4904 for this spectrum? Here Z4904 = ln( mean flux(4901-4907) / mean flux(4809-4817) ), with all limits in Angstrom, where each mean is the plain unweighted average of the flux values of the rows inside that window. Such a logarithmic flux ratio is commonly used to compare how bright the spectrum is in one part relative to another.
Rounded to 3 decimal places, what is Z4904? 0.014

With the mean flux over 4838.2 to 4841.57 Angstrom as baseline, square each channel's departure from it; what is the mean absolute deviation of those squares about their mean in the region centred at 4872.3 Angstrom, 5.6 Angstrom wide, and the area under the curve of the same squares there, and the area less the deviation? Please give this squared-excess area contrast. 0.81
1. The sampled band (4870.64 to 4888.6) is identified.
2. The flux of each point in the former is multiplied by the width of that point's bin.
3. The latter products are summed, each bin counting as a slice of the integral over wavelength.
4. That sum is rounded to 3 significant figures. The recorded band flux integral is 33.6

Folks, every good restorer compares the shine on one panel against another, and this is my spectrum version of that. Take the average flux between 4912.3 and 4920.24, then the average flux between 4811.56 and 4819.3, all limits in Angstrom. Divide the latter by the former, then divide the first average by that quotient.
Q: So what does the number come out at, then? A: 2.2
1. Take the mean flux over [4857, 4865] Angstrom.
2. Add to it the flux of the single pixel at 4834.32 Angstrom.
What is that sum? 4.06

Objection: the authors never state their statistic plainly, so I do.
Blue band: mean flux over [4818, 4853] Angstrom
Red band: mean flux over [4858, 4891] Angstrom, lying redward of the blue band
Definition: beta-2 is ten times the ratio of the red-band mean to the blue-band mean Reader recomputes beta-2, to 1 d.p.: 9.0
